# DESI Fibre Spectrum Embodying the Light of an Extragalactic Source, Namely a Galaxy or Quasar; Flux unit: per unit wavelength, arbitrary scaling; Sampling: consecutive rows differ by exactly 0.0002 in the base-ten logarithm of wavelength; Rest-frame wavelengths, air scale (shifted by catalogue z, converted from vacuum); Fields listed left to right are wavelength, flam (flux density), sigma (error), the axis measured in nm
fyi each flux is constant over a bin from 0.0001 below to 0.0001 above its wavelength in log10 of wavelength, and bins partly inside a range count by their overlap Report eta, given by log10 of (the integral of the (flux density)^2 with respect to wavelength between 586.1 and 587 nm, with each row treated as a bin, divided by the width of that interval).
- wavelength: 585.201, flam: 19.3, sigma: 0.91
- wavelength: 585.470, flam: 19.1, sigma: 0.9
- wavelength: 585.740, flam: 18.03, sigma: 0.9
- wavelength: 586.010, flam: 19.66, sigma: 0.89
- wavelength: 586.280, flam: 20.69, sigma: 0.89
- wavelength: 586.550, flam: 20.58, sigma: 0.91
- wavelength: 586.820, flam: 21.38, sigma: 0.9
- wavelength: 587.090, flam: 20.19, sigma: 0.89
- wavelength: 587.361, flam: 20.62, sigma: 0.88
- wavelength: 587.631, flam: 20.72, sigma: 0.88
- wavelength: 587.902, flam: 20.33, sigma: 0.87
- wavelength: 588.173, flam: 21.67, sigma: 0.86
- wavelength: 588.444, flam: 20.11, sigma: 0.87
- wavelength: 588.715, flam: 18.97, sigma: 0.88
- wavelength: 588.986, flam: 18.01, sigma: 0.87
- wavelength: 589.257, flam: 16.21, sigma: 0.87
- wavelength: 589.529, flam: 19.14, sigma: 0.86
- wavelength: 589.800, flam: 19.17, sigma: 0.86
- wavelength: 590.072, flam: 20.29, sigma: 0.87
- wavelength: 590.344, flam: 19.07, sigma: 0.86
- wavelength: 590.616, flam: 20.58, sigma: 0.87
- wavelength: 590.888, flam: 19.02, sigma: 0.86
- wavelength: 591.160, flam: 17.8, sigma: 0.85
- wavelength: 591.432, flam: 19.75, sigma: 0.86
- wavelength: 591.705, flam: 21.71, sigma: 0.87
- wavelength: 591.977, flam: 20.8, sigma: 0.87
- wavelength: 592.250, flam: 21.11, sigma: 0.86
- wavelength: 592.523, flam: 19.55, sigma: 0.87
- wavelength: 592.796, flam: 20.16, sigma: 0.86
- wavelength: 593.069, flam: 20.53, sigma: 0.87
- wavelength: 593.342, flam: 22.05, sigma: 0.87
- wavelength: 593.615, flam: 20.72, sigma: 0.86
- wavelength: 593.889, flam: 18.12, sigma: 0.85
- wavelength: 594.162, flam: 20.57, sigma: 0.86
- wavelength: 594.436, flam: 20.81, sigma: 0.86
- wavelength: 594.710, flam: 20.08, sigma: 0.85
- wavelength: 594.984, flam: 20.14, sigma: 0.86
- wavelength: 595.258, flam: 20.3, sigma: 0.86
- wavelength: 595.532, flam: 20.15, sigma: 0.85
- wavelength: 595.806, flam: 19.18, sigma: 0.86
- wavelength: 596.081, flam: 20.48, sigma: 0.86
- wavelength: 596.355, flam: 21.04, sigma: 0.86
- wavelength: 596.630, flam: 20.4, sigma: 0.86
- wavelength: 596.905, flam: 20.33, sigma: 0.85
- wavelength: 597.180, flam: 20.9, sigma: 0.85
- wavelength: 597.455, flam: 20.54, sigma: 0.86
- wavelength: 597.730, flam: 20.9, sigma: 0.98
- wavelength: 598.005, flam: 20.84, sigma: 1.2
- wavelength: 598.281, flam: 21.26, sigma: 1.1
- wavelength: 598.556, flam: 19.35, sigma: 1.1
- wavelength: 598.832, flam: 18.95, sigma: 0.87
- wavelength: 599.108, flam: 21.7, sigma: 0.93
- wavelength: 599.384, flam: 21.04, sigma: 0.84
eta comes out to 2.636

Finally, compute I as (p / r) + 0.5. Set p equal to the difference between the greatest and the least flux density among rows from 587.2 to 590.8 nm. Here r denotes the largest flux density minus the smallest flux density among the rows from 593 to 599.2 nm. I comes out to 1.9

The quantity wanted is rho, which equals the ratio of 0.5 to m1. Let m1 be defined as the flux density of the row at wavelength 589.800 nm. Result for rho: 0.026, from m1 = 19.17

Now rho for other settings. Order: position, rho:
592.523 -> 0.026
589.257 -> 0.031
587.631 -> 0.024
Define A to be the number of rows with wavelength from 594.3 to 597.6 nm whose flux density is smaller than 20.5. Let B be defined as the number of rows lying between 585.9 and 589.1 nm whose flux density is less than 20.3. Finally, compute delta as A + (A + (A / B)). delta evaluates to 18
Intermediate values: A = 8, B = 5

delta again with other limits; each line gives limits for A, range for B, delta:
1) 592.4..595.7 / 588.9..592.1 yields 15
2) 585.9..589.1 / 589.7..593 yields 13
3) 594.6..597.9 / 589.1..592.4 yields 17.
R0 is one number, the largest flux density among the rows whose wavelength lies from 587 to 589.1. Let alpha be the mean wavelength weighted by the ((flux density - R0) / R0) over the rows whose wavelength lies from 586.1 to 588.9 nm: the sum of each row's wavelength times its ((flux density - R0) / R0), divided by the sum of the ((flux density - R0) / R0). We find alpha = 587.70 nm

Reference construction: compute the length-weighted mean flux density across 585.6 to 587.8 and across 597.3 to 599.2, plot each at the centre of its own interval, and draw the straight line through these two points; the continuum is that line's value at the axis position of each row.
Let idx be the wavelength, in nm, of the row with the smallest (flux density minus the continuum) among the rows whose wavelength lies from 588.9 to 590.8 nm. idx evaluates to 589.257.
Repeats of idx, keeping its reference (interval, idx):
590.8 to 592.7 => 591.160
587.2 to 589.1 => 588.986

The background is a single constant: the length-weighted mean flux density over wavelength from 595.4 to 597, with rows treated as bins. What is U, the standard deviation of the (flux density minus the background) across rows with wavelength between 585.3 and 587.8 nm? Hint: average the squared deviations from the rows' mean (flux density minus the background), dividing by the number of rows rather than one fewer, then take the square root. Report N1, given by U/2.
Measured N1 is 0.48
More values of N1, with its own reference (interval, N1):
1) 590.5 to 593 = 0.56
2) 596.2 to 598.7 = 0.27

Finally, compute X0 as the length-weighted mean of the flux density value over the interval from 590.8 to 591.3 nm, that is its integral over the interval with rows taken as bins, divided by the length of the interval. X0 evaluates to 18.4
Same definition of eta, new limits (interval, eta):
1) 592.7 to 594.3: 2.619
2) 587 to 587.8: 2.624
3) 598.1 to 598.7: 2.617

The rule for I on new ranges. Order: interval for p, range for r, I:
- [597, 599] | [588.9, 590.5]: 1.1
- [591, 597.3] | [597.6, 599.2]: 2.0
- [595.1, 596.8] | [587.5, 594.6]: 0.8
